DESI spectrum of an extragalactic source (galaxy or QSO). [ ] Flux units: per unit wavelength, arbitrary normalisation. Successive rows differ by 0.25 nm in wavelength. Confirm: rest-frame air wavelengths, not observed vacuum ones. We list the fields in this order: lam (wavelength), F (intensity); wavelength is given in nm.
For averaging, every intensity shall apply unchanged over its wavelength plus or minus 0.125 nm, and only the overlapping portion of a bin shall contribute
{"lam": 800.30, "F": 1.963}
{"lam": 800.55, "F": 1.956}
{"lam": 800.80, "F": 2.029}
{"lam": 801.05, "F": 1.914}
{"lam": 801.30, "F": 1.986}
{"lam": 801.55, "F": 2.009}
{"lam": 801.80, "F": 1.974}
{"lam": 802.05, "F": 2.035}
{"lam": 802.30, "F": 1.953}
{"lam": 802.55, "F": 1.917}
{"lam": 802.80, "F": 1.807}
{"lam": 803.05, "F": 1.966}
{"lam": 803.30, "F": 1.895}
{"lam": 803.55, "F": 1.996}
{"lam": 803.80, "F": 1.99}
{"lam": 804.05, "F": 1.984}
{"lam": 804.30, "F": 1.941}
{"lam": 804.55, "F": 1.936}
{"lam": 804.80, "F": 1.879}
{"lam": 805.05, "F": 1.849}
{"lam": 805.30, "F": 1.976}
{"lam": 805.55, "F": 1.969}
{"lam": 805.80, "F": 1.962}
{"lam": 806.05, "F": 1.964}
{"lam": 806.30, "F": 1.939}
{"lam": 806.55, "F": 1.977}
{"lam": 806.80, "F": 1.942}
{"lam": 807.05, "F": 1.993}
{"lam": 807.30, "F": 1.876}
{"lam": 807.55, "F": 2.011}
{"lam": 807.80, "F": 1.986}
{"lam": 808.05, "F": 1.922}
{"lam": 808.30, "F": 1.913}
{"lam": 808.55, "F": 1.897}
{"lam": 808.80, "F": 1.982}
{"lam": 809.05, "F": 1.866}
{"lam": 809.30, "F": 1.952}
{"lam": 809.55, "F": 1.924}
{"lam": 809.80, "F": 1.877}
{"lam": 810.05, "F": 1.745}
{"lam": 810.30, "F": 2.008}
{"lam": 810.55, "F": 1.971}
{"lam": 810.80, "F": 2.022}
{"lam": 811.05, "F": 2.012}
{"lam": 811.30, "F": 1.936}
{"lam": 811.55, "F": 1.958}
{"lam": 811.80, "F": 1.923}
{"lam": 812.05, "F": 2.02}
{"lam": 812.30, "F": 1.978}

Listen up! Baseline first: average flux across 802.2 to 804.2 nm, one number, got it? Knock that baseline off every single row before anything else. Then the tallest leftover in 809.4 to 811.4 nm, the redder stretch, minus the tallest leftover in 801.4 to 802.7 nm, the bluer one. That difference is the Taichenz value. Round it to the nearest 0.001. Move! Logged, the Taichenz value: -0.013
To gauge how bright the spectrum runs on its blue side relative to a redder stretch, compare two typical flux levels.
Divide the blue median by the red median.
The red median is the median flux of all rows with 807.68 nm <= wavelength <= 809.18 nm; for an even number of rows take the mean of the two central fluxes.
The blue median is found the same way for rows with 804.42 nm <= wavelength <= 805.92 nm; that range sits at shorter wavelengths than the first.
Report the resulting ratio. 1.02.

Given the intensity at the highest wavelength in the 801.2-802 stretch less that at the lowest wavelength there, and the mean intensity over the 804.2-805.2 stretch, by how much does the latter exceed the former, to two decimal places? 1.91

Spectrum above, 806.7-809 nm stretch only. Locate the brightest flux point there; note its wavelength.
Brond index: 807.55 nm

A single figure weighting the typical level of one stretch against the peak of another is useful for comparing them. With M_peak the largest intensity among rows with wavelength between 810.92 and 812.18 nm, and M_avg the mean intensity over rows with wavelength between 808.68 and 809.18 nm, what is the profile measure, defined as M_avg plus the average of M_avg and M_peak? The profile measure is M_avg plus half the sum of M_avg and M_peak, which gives 3.90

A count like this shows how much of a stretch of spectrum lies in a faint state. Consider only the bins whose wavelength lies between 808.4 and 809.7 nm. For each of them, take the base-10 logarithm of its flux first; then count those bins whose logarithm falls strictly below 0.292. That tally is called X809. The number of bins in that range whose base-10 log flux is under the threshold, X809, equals 4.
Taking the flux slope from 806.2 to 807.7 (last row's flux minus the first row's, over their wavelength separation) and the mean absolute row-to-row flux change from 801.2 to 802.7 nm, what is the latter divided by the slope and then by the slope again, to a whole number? 14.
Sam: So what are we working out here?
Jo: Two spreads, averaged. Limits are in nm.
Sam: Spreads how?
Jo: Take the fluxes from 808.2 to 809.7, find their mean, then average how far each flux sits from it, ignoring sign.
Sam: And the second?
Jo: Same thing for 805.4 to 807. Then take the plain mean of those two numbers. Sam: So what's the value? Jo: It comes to 0.0213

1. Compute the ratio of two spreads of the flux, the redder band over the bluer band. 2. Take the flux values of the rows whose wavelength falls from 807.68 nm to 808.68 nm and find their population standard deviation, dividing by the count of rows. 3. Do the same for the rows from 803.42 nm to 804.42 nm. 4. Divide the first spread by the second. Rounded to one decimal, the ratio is 1.6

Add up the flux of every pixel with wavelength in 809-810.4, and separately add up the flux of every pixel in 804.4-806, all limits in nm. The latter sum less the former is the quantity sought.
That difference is 0.20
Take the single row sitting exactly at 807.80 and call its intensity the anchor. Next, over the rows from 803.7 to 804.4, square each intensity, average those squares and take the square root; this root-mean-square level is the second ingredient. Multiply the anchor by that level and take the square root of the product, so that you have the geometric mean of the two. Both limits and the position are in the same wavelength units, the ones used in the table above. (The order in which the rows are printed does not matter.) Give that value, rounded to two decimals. 1.98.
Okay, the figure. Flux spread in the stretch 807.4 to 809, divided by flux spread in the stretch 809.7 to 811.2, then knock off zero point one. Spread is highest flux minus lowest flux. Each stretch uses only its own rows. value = 0.3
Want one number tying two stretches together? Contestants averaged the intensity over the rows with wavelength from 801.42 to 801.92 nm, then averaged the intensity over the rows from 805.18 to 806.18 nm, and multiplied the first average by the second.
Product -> 3.92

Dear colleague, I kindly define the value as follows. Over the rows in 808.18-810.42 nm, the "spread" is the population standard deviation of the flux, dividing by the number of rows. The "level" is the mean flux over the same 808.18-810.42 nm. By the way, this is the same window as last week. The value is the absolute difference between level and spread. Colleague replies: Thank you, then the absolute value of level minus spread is 1.83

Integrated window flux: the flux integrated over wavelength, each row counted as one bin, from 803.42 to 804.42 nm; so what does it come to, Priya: 2.0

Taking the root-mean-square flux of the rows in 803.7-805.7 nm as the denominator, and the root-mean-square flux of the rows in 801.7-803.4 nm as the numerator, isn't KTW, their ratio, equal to 1.00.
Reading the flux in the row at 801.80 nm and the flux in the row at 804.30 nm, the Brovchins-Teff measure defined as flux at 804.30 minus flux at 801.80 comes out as -0.033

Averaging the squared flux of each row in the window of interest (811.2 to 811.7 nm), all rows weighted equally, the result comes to 3.79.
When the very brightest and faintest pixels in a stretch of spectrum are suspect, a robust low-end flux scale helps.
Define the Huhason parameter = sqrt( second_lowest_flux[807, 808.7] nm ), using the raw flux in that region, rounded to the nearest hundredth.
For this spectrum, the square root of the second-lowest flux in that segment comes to 1.38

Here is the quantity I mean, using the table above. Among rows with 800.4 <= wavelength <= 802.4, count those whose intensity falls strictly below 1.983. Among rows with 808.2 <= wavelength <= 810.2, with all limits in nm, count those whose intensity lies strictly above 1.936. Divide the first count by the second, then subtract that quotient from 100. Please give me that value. 98.0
